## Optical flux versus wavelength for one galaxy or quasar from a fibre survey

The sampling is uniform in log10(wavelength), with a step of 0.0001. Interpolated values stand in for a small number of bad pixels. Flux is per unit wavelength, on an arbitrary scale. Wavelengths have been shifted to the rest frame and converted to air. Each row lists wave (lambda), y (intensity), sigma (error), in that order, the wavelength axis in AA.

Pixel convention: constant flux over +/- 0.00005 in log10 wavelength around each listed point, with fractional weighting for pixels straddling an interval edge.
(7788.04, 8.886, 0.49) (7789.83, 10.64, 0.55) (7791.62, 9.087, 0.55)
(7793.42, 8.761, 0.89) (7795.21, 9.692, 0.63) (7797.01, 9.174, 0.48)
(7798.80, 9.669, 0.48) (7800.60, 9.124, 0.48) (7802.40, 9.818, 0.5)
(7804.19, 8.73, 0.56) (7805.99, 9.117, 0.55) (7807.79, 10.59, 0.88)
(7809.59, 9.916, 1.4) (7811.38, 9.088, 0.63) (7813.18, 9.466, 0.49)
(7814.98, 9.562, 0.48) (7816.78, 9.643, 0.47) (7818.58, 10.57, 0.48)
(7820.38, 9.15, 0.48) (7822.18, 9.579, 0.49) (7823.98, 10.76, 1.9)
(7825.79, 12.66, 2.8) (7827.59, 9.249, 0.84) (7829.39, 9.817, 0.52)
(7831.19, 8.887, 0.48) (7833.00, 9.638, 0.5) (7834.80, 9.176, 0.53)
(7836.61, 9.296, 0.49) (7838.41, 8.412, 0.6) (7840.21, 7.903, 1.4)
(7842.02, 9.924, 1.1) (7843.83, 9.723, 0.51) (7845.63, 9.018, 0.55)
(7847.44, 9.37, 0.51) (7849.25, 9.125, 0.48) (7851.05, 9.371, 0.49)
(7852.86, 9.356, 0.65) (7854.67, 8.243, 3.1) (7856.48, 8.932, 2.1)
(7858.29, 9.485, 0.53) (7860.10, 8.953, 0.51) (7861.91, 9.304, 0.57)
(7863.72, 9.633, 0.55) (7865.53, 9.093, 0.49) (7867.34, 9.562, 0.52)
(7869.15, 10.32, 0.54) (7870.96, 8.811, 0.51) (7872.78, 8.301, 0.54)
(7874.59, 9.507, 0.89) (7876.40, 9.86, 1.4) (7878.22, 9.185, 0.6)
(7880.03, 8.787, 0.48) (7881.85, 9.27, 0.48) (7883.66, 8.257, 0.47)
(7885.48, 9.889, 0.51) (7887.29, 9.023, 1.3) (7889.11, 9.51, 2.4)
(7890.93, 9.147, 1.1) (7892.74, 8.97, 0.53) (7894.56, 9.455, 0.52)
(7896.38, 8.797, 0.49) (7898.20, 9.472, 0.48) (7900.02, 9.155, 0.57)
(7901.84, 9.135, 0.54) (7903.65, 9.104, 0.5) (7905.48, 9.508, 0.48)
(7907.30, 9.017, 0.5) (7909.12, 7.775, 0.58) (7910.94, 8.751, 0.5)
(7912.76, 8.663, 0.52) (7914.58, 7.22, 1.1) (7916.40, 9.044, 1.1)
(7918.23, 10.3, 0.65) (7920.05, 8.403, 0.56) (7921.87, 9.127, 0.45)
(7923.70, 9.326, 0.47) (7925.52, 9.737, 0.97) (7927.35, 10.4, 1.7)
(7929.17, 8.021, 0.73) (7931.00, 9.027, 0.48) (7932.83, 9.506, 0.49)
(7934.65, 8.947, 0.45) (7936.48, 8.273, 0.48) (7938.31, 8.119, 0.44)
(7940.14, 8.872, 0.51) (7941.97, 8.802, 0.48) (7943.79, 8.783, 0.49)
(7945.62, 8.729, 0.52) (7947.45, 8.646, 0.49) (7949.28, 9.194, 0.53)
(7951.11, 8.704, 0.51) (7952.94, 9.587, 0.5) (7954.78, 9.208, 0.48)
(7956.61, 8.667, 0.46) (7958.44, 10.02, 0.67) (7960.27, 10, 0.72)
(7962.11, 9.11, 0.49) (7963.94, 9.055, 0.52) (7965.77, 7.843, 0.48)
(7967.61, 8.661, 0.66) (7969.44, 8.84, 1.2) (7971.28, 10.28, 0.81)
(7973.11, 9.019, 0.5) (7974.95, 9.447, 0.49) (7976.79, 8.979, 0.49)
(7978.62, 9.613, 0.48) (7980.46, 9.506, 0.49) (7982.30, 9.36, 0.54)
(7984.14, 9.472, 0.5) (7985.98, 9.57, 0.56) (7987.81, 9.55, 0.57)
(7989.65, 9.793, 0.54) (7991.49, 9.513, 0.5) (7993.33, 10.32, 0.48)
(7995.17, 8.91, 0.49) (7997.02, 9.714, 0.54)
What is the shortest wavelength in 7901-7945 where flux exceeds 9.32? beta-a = 7905.48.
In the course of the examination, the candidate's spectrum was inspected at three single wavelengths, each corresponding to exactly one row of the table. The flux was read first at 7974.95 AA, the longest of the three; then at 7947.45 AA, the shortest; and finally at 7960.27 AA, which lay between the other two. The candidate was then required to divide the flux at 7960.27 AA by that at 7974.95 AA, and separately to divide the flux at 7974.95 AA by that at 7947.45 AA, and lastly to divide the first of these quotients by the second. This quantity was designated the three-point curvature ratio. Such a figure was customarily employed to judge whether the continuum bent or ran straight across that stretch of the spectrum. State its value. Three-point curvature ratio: 1.0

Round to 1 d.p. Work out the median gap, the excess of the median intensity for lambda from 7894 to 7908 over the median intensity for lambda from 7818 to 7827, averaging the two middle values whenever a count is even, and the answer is -1.4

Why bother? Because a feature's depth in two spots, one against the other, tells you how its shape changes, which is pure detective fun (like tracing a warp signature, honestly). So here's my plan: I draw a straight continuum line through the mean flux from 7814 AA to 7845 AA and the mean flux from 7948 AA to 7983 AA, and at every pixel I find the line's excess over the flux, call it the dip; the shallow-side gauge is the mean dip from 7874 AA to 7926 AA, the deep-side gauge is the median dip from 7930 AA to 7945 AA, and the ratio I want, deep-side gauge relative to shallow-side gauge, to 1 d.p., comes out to 1.3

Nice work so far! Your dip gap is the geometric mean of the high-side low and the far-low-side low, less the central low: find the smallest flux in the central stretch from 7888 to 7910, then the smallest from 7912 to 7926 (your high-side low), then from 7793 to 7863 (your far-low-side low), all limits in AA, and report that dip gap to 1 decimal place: -0.2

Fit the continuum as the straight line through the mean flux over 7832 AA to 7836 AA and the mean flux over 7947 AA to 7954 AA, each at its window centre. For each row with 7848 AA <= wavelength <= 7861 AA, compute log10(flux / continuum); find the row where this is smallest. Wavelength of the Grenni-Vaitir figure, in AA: 7854.67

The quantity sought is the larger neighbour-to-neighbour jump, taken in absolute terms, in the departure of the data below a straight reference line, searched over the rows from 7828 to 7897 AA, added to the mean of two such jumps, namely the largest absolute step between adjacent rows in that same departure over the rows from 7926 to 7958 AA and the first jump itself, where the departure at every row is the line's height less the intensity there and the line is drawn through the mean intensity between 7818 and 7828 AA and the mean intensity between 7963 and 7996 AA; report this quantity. 4.2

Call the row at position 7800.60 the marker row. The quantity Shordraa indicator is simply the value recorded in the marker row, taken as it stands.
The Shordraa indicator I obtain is 9.124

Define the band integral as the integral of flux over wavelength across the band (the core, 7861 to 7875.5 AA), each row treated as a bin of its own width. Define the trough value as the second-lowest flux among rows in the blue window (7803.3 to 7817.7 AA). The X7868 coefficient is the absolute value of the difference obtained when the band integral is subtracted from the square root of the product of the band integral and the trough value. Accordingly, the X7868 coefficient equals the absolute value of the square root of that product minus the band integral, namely 100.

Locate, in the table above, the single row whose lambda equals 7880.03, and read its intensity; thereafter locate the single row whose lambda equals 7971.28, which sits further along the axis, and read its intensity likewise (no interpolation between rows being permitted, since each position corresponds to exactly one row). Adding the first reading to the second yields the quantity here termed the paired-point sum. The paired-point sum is 19.1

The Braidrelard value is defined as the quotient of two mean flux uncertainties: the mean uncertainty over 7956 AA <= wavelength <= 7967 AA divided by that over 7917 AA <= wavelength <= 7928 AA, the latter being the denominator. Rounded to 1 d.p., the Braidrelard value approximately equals 0.7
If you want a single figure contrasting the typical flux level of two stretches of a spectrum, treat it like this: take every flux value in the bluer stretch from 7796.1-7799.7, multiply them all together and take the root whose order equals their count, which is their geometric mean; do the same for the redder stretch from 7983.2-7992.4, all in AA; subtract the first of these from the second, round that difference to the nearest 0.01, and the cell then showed 0.16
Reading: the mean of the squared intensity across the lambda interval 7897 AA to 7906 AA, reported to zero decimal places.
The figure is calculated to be 86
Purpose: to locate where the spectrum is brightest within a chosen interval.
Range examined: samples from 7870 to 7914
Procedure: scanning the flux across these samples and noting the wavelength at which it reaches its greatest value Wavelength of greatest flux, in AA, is 7885.48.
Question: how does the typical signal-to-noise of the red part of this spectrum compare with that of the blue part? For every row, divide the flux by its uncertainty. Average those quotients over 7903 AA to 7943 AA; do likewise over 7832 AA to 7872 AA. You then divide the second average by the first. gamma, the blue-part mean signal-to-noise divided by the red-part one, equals 0.98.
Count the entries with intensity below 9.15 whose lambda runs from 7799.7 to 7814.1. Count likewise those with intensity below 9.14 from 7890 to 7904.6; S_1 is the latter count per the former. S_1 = 1.00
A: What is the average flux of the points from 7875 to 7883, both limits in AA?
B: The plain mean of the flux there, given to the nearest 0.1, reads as 9.3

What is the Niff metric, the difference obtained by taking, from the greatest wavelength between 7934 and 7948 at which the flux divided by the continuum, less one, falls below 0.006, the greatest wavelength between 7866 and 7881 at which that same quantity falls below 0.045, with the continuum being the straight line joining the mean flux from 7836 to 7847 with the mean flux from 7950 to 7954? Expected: 67.4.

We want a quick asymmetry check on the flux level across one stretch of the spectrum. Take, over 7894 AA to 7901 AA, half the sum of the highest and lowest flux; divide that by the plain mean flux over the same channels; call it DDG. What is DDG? 0.99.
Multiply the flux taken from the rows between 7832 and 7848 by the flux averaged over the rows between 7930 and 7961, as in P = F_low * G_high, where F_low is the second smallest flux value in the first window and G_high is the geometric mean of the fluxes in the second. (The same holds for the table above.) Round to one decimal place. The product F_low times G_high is 75.6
